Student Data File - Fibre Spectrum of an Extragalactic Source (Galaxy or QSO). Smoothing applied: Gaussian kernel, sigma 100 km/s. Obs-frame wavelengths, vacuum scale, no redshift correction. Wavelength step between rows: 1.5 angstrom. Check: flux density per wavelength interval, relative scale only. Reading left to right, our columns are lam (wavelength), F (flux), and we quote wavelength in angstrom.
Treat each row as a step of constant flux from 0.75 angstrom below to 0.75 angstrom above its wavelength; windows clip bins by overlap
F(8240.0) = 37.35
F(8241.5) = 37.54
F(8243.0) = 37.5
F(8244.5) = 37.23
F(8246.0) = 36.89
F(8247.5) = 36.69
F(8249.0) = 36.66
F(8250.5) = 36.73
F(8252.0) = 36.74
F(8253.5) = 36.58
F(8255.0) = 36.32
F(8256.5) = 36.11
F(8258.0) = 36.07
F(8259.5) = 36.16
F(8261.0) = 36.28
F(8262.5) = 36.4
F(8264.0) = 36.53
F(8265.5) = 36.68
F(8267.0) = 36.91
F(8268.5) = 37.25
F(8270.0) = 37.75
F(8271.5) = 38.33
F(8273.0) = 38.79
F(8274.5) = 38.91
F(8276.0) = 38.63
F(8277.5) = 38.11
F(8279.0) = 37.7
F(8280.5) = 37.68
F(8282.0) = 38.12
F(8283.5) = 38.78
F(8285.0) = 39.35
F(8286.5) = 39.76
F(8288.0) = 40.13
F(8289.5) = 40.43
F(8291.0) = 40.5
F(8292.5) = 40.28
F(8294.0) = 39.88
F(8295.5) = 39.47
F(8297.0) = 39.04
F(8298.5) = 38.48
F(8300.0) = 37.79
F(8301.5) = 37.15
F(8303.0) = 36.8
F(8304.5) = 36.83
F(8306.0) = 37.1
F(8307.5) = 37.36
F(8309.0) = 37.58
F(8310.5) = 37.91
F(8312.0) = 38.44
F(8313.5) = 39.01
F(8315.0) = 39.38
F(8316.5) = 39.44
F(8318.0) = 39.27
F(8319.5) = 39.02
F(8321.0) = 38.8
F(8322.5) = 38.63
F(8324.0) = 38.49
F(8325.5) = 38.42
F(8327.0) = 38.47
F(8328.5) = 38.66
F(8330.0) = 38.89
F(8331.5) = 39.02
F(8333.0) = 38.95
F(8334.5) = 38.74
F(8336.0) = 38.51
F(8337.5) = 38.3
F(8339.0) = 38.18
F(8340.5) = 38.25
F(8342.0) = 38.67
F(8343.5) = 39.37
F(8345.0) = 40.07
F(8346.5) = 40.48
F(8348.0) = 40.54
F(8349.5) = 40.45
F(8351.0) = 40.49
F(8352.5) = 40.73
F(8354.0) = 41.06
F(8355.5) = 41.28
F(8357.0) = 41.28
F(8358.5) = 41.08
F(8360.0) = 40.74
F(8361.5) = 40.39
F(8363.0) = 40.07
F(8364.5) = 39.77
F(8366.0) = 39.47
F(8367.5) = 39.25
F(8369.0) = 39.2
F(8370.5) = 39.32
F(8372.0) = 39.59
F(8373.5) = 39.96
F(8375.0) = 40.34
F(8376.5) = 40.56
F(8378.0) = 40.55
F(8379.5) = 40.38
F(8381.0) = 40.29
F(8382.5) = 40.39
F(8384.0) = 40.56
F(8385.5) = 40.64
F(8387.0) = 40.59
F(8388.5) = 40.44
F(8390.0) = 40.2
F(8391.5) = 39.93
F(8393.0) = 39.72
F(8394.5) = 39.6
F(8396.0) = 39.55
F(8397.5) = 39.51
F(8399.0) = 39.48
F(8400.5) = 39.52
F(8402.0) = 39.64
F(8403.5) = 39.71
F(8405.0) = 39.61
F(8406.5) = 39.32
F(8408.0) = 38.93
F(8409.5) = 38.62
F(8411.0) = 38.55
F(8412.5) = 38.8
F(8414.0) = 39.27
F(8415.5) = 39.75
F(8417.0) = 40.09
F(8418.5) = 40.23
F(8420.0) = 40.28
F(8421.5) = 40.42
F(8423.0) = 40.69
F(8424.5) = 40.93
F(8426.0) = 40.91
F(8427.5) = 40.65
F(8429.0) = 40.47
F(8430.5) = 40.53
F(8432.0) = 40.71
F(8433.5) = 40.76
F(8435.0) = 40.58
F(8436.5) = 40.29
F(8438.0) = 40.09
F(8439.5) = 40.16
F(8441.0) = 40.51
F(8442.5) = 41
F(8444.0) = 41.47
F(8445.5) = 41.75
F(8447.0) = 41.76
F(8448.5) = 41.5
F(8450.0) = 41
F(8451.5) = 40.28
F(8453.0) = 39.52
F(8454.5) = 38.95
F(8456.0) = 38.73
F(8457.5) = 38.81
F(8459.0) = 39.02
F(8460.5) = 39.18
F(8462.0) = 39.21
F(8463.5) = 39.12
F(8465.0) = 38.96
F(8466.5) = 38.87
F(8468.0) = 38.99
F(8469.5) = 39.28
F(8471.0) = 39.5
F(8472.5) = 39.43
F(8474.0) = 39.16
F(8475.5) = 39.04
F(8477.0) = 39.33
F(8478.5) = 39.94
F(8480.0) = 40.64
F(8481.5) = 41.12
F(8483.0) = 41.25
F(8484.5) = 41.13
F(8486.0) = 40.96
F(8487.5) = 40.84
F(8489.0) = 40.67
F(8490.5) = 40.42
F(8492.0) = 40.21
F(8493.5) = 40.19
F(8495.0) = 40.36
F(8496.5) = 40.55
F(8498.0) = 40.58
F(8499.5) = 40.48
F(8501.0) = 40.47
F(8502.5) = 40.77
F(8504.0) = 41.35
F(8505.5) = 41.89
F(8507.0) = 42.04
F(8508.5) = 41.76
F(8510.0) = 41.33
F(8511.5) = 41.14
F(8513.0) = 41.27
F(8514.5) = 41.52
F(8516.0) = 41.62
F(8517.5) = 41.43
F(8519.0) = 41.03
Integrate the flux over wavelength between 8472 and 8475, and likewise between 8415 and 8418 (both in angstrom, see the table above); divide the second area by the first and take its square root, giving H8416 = 1.01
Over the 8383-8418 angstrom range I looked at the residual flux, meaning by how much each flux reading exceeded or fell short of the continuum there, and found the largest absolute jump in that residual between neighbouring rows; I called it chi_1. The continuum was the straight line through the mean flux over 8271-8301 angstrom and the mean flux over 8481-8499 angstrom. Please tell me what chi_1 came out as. 0.47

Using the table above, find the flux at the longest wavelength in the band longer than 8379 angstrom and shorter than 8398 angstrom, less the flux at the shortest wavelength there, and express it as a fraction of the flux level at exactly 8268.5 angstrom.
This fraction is -0.023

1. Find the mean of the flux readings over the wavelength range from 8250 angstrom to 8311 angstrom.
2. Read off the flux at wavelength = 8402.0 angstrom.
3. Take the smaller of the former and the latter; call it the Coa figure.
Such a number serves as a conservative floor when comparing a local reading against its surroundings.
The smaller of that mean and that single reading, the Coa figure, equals 37.89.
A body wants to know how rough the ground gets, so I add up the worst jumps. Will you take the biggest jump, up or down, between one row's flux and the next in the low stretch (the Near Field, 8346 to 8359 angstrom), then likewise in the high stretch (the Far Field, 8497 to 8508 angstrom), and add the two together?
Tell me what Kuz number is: 0.91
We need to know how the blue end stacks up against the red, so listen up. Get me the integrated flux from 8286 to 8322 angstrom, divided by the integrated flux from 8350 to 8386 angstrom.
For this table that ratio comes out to 0.961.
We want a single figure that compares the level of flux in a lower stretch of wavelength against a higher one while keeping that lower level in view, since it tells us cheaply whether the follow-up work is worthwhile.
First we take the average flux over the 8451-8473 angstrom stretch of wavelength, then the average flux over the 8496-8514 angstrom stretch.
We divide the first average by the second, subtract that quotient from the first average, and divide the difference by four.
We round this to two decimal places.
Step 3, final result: 9.56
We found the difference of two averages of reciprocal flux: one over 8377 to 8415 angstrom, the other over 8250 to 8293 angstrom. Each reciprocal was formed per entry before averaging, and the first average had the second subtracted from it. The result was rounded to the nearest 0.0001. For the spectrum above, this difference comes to -0.0013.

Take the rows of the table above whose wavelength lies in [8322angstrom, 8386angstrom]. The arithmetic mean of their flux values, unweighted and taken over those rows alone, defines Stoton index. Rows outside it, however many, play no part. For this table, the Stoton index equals 39.7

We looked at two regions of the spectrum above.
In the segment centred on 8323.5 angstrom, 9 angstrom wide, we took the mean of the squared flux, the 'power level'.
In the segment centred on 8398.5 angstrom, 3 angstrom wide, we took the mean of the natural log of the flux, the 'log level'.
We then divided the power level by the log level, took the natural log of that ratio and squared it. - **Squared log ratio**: 36.1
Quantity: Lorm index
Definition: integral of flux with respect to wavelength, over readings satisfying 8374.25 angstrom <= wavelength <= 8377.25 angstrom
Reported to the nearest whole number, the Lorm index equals 121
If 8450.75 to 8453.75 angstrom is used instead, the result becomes 120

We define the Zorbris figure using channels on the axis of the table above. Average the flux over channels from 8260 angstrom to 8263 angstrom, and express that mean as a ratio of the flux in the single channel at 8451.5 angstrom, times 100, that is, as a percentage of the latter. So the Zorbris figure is 90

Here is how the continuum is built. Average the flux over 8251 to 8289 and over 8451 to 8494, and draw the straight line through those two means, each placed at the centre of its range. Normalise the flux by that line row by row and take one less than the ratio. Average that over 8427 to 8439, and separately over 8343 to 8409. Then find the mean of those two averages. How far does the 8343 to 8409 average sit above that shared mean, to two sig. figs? 0.0027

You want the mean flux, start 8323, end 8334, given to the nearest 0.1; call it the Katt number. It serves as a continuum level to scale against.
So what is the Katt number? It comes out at 38.7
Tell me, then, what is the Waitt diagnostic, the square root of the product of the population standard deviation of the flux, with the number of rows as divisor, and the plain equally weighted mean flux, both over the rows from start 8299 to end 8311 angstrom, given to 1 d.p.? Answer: 3.8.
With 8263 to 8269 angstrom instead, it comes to 3.2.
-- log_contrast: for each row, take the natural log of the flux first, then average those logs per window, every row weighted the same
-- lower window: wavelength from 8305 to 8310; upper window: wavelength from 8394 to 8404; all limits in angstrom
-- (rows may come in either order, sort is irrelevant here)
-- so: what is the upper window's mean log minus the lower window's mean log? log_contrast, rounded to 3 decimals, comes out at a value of 0.058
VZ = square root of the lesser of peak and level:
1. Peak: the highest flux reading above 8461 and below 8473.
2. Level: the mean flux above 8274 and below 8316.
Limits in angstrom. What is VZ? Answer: 6.21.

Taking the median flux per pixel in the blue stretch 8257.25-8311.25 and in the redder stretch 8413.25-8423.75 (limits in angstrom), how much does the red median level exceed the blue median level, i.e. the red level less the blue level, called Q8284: 2.4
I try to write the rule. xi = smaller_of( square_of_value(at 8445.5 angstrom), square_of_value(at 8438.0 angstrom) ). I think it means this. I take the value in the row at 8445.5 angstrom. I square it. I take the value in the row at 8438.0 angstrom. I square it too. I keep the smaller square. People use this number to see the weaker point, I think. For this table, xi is 1607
